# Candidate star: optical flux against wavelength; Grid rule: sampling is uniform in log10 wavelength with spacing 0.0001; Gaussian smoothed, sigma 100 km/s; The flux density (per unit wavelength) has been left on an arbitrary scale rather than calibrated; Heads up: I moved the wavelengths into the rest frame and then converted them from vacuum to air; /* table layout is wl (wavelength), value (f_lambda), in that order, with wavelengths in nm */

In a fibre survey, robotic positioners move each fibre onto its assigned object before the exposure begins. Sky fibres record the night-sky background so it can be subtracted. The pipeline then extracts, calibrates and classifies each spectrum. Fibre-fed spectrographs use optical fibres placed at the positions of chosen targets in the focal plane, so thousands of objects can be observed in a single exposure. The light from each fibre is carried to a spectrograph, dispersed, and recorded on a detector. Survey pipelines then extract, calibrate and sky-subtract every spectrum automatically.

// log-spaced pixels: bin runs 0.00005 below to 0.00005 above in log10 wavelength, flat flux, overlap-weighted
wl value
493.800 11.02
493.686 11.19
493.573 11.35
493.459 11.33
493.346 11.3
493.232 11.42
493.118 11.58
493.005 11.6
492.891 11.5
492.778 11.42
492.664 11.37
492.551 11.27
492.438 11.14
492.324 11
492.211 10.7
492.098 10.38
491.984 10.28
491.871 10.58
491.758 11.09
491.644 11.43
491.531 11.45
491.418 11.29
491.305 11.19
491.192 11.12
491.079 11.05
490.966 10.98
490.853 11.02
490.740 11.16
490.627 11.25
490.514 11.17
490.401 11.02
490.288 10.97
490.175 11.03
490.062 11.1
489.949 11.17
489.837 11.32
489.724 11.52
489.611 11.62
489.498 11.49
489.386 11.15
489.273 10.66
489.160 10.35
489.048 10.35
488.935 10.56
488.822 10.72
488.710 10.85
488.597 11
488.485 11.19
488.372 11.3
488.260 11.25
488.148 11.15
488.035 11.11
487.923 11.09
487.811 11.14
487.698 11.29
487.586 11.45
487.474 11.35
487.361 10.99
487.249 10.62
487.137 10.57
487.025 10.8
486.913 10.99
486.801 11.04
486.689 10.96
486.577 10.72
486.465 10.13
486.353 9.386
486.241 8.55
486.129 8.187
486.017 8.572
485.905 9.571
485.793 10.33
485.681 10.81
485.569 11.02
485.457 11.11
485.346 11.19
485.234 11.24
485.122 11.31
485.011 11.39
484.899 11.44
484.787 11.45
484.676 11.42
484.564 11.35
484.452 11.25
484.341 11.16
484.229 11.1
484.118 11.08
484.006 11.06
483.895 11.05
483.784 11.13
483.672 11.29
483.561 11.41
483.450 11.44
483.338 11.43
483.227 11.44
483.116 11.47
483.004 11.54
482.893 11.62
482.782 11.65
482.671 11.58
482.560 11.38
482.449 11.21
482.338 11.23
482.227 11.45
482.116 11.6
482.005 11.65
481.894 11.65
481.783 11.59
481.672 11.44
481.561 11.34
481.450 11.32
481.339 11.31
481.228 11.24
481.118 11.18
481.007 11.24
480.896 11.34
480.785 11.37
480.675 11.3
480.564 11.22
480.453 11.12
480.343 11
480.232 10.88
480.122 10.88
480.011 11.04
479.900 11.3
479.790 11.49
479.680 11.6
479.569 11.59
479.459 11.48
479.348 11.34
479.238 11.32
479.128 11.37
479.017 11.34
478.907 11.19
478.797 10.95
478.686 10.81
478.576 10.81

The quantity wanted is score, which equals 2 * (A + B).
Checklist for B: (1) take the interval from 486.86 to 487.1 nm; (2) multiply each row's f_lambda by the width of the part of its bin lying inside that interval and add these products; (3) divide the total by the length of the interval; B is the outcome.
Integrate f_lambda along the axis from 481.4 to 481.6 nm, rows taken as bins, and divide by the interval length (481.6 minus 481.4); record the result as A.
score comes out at 44.4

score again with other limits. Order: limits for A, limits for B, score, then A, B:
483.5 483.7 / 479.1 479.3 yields 45.6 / 11.4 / 11.4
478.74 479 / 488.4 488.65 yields 44.4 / 11.1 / 11.1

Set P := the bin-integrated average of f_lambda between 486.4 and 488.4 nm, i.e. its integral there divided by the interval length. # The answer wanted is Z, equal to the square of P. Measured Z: 121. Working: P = 11.0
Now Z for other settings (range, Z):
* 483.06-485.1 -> 128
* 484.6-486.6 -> 109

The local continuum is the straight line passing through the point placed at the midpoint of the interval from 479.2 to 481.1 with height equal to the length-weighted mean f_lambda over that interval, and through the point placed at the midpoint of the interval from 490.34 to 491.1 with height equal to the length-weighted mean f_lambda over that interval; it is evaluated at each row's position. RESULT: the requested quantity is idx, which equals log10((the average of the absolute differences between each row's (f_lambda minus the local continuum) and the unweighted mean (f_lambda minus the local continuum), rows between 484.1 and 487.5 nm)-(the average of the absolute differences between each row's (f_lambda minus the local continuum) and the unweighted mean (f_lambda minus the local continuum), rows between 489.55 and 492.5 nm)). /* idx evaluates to -0.36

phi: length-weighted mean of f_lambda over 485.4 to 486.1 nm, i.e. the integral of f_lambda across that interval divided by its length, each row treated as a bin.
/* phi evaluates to 10.2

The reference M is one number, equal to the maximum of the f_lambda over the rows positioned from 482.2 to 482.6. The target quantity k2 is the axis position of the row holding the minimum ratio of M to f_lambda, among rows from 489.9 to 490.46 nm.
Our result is 489.949 nm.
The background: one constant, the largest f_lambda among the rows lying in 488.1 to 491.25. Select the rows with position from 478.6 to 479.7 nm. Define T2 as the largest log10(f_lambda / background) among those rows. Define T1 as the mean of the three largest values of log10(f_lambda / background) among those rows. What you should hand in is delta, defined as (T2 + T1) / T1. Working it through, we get 1.31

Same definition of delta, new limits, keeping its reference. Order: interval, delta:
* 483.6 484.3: 1.73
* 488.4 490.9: 1.00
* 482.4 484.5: -7.89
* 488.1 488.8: 1.85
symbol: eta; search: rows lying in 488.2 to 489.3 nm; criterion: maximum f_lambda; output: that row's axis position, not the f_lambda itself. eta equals 488.372 nm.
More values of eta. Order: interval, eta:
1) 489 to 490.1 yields 489.611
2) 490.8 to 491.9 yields 491.531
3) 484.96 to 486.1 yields 485.011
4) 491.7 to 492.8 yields 492.778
